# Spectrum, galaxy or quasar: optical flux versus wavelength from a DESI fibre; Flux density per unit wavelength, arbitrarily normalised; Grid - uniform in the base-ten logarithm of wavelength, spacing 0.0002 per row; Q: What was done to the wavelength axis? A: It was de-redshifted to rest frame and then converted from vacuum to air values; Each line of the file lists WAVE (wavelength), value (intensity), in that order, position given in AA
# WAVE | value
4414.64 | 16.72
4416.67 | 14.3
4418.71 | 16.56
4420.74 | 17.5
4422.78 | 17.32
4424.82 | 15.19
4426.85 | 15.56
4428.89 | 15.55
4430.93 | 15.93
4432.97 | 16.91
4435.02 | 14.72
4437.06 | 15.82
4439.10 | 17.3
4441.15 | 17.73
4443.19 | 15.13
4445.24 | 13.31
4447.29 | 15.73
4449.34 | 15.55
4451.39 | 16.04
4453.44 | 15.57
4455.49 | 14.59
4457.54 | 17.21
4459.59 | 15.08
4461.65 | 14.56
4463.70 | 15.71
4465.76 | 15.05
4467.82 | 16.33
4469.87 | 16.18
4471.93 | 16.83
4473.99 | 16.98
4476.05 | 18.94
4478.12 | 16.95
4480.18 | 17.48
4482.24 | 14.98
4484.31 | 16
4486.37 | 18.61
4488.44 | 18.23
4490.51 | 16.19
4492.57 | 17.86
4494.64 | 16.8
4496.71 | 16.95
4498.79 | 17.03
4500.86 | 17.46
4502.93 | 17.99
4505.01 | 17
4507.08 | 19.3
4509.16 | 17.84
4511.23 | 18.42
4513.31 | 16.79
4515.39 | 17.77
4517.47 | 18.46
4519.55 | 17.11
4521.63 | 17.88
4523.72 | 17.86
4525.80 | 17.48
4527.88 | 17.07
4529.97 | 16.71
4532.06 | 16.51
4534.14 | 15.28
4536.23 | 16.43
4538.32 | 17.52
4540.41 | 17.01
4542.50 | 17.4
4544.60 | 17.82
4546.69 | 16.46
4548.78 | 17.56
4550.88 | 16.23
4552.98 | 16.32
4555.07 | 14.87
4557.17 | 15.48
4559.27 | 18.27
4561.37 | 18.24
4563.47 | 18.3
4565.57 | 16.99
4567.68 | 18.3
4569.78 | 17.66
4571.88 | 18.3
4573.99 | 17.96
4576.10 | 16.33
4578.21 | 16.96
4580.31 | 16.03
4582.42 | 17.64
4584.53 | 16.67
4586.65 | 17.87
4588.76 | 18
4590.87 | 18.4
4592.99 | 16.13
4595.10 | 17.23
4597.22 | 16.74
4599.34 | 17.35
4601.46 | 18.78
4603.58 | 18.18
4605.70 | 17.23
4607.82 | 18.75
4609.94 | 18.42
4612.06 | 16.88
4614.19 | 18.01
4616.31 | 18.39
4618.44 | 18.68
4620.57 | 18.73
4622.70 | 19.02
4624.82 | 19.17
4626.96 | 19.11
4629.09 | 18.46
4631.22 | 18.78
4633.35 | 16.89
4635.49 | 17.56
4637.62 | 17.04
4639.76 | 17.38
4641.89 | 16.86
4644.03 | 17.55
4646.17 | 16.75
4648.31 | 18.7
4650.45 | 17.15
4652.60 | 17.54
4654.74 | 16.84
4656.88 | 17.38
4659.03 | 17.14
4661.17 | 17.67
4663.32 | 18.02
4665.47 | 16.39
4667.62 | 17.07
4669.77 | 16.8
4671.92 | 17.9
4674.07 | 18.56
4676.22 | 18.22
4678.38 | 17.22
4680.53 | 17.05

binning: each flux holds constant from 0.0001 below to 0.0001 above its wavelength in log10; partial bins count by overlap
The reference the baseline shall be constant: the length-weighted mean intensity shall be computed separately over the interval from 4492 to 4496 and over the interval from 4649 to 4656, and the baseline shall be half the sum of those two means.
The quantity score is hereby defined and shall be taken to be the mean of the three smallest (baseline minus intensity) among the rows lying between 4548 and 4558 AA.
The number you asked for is 0.5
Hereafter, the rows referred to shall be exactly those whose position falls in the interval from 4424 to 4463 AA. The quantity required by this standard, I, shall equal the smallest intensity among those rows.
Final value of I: 13.31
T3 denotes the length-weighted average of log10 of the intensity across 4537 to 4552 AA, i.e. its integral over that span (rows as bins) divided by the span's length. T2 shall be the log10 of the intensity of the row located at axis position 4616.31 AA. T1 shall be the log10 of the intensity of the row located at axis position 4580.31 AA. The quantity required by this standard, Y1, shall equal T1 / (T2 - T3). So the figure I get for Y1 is 38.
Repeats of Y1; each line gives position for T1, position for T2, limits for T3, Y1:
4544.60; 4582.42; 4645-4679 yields 257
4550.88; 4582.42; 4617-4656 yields -207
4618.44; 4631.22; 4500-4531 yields 48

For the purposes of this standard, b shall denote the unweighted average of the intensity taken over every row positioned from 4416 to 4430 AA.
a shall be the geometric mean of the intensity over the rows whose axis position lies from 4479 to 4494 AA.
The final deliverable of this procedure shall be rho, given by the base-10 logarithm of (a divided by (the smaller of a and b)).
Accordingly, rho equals 0.027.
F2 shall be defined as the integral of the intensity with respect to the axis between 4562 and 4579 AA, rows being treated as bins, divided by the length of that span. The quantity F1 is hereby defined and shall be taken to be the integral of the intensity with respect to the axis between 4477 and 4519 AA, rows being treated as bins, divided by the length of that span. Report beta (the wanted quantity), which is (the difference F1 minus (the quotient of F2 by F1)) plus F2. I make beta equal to 34.0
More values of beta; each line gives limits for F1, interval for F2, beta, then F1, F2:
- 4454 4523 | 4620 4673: 33.6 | 17.0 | 17.7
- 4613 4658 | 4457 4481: 33.4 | 17.9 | 16.4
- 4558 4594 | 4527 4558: 33.2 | 17.5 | 16.6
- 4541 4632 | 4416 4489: 32.9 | 17.6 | 16.1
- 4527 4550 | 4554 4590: 33.1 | 16.9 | 17.3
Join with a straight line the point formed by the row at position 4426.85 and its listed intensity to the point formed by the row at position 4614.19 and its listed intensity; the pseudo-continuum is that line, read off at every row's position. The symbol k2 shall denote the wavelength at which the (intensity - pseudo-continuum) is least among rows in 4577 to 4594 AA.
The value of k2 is 4592.99 AA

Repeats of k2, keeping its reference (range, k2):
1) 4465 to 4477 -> 4465.76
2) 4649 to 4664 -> 4654.74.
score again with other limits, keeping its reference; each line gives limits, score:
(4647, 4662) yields -0.7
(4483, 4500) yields -1.0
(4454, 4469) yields 0.8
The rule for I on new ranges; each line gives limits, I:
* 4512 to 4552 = 15.28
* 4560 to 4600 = 16.03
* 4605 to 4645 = 16.86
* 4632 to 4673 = 16.39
